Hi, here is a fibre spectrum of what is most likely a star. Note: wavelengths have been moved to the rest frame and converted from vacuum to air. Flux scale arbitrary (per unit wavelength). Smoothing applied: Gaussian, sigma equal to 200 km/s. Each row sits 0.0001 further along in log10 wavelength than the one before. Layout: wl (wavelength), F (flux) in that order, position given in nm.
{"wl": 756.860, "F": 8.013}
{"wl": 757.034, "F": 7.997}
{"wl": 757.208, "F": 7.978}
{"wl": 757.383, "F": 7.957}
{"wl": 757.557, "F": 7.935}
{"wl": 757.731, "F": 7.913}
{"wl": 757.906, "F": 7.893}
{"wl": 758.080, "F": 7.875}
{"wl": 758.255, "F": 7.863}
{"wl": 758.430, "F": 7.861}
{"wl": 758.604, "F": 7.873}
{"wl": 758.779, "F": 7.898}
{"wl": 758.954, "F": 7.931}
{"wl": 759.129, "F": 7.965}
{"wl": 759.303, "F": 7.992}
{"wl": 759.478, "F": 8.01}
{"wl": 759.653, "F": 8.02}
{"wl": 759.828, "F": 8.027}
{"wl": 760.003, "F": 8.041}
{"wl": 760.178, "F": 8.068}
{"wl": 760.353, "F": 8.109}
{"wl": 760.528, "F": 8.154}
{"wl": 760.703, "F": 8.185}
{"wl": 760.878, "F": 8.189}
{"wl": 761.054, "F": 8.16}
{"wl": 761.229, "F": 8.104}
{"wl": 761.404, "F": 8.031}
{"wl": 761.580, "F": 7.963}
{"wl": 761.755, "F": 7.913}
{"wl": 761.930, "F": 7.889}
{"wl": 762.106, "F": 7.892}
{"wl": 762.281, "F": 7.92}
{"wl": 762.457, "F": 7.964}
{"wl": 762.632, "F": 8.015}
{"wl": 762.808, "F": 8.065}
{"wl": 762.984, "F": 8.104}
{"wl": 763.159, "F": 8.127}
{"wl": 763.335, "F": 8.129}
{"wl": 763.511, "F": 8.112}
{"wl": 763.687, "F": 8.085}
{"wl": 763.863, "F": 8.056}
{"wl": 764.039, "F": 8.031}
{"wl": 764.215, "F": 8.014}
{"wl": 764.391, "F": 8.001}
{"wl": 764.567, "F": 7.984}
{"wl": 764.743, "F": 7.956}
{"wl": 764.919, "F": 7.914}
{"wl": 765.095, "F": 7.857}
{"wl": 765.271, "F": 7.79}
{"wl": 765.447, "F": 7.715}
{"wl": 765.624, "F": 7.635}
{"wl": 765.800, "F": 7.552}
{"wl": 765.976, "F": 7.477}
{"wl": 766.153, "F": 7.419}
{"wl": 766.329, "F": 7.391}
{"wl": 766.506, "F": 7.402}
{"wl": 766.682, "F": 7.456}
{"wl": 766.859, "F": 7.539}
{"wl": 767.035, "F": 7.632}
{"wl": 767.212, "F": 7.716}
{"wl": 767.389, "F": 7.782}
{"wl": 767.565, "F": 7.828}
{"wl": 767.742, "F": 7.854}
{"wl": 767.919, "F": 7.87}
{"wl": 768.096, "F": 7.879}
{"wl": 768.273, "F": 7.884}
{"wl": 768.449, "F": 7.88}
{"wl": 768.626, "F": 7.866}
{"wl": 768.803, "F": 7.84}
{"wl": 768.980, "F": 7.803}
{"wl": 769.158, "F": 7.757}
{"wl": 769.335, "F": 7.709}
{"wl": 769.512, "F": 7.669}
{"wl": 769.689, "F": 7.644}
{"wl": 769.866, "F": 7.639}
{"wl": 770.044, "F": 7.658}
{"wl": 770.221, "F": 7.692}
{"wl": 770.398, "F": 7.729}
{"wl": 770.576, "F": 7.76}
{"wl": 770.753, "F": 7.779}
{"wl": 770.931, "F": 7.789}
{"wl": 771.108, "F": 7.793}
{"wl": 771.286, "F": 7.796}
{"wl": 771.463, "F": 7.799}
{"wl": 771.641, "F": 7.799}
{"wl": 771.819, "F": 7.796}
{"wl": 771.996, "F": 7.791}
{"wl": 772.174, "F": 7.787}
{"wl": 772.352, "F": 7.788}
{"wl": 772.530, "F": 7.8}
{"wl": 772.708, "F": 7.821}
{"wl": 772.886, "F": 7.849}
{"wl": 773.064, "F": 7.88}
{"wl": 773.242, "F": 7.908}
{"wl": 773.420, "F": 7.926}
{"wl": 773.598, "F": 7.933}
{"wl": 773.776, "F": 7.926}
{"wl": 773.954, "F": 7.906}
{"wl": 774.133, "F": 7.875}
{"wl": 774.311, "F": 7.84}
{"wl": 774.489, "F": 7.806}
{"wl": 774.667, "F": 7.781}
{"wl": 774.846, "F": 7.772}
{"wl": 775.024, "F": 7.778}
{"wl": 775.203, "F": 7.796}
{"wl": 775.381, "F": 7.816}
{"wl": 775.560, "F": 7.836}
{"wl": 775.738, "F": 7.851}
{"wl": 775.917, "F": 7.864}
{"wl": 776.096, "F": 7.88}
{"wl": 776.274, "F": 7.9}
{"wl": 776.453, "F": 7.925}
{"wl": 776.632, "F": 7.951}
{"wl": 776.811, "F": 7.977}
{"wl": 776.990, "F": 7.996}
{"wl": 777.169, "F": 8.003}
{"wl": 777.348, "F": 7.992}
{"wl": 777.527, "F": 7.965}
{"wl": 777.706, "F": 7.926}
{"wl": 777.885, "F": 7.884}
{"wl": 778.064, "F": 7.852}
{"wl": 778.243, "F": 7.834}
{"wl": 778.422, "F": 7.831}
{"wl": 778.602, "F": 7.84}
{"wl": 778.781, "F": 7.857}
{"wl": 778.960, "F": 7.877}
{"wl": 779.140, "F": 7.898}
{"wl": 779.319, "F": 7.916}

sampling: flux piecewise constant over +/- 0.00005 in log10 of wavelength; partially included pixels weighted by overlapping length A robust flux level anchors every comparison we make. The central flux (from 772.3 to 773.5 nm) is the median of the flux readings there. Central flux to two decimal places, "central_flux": 7.85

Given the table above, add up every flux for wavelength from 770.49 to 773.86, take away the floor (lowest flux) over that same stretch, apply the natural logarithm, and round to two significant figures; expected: 4.9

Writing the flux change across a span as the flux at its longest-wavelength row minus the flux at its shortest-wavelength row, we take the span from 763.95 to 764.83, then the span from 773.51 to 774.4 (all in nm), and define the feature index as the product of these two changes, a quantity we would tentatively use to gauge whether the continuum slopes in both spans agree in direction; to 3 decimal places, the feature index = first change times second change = 0.007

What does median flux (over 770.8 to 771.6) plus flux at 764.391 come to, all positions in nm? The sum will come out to 15.80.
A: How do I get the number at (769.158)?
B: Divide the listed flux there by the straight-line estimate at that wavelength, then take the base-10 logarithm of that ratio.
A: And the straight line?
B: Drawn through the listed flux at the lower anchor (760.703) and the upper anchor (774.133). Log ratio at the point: -0.013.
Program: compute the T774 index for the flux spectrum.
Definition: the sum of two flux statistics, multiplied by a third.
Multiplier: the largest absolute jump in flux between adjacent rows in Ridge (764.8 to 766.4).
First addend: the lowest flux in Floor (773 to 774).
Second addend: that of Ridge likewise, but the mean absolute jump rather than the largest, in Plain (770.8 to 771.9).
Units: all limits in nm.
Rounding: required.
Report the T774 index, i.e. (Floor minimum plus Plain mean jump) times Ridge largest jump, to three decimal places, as 0.654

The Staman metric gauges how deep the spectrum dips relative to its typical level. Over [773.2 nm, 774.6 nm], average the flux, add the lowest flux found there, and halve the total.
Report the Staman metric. 7.85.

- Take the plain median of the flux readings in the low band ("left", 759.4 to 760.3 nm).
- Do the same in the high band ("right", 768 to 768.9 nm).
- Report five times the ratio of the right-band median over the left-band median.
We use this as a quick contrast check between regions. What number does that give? 4.91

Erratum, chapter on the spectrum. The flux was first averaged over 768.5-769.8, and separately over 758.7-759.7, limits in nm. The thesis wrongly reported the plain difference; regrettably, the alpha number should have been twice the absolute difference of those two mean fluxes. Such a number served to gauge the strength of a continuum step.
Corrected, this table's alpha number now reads 0.43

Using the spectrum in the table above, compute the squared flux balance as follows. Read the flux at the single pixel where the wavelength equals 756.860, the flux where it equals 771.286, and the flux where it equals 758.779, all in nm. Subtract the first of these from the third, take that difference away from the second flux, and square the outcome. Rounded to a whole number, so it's 63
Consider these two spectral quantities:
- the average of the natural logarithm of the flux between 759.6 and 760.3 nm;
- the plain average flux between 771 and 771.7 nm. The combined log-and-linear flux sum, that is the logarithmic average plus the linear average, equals 9.9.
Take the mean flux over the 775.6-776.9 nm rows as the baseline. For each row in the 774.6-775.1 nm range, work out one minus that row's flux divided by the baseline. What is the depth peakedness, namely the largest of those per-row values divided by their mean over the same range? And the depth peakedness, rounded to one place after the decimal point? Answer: 1.0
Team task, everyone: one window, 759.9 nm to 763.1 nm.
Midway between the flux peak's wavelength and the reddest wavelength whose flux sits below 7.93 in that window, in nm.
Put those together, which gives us 761.58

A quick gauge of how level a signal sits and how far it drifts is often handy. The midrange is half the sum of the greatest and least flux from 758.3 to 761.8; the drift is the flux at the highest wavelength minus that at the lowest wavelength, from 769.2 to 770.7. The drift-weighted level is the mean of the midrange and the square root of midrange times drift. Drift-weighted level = 4.33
